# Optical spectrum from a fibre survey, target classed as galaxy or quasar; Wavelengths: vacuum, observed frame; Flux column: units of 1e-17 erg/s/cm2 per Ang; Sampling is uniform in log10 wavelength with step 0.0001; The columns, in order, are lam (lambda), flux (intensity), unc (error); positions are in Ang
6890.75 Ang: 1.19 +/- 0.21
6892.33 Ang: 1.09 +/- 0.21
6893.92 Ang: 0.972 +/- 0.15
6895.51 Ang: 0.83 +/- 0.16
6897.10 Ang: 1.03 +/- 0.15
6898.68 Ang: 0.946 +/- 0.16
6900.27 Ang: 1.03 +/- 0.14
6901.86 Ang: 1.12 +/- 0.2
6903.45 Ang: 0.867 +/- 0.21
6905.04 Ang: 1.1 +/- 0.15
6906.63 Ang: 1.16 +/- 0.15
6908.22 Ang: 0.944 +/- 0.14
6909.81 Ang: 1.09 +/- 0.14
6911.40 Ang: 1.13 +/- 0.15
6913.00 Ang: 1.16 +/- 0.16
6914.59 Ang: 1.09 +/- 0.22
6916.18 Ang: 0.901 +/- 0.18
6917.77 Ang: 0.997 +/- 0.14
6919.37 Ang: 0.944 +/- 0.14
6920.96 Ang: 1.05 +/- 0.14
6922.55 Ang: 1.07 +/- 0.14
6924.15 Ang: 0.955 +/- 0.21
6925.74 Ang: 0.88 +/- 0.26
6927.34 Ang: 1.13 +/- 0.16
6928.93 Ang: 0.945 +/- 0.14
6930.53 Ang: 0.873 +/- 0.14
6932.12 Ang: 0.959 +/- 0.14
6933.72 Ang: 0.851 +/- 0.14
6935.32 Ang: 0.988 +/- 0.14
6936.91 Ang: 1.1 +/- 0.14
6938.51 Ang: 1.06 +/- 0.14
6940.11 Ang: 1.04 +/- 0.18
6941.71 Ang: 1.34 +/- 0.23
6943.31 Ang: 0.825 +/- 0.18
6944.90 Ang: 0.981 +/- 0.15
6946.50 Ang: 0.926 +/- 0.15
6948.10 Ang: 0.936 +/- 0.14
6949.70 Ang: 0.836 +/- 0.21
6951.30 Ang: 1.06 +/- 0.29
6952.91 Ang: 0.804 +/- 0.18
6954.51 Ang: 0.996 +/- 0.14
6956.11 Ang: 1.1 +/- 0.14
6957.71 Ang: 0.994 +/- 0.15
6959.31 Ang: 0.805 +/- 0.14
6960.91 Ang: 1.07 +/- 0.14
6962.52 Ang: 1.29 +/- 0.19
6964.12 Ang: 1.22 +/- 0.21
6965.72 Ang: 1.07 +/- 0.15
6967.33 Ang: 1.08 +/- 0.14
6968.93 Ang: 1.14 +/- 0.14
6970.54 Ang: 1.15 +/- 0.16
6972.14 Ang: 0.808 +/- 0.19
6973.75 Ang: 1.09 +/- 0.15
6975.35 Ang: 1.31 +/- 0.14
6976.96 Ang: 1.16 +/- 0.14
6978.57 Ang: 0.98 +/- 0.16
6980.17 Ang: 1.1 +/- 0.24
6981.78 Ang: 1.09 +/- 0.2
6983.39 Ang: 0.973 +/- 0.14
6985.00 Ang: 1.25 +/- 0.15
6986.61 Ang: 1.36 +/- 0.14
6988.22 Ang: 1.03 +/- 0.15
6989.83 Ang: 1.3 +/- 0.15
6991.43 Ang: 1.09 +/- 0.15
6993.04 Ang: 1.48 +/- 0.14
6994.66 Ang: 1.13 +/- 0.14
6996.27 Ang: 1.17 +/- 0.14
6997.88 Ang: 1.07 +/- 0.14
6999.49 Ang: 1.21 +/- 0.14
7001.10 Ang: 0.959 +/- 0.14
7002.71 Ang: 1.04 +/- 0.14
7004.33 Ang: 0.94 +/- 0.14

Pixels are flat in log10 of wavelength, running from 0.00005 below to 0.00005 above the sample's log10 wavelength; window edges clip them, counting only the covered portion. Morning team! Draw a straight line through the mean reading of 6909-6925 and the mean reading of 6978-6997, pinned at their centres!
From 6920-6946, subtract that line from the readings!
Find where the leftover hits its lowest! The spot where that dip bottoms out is 6943.31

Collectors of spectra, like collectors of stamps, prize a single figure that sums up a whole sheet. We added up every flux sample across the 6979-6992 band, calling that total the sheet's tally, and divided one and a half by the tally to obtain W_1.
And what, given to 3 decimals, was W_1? 0.163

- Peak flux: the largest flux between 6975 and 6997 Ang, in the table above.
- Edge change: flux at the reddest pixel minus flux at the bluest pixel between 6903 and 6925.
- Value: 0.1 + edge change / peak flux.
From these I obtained 0.159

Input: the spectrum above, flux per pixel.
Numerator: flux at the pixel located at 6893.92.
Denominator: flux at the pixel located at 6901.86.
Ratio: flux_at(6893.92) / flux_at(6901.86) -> 0.87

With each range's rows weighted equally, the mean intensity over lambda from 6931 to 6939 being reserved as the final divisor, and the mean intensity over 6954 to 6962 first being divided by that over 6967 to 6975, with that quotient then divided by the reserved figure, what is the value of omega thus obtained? 0.95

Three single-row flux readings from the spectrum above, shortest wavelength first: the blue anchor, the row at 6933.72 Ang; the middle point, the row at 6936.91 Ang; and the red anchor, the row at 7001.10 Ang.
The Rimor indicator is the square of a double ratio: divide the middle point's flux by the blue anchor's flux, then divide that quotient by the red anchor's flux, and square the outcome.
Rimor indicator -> 1.8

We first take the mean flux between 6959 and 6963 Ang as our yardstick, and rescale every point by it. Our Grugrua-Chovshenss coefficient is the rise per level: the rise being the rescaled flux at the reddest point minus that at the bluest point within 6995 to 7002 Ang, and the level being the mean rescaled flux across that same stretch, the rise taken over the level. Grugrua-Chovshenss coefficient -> -0.19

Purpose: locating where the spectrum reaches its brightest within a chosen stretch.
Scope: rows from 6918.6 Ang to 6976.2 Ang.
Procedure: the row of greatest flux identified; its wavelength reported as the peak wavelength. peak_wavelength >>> 6941.71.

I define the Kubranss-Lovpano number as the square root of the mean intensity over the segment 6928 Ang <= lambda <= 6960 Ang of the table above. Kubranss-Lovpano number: 0.99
